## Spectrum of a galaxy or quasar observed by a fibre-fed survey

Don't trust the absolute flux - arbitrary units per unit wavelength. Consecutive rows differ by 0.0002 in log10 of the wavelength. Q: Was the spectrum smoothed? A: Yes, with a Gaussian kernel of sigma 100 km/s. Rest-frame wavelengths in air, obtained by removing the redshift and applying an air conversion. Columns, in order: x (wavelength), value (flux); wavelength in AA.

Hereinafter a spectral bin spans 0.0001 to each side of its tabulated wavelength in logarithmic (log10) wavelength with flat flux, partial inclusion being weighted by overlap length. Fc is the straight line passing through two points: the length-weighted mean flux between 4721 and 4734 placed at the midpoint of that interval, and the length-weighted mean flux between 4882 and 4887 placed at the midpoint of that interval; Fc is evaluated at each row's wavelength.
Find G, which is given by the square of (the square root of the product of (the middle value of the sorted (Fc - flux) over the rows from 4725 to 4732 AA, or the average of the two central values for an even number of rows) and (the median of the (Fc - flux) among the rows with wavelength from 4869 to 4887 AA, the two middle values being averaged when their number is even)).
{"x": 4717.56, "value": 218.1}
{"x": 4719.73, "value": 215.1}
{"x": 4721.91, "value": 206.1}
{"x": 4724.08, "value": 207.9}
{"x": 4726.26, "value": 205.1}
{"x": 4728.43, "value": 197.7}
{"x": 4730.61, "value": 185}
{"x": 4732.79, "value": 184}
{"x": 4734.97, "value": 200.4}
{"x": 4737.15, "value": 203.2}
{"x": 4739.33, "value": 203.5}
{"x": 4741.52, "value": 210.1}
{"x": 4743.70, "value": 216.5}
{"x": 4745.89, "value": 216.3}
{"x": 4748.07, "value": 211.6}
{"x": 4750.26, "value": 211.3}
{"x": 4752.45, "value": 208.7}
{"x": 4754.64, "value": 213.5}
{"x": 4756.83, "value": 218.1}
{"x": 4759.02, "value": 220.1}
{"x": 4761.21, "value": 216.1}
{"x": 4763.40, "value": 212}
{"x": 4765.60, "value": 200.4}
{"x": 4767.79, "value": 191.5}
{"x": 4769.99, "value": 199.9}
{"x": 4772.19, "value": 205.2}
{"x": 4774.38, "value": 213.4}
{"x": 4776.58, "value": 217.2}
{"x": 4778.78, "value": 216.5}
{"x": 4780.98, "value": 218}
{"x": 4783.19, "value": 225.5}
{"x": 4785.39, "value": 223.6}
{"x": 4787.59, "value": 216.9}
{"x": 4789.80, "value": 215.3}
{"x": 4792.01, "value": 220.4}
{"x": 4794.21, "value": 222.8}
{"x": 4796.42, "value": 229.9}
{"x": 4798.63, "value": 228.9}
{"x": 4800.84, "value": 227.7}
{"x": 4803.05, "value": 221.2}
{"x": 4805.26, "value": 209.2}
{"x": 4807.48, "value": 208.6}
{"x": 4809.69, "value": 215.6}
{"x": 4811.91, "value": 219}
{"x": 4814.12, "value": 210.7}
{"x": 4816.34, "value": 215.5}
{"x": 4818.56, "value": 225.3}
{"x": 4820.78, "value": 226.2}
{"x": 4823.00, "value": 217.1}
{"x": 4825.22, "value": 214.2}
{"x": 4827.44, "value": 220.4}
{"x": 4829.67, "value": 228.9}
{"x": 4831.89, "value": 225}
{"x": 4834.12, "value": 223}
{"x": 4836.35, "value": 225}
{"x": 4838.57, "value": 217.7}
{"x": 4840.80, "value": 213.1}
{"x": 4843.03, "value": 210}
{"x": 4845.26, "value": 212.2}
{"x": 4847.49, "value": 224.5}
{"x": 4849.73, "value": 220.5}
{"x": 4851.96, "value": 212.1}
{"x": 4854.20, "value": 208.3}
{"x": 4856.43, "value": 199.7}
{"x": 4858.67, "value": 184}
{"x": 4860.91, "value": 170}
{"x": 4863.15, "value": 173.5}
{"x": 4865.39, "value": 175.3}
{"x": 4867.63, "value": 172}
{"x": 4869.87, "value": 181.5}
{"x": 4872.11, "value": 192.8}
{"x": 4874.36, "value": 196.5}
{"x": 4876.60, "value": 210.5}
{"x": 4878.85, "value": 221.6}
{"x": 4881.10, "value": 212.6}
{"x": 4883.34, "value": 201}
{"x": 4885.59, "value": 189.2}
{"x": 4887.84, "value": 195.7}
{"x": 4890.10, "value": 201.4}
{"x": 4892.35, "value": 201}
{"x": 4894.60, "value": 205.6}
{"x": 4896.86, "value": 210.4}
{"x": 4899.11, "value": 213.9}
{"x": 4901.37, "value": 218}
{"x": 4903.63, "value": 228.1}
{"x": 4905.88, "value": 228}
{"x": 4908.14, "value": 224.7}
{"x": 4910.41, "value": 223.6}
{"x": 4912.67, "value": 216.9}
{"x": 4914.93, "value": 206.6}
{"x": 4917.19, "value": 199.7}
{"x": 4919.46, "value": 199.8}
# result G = 0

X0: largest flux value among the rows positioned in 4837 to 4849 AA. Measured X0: 224.5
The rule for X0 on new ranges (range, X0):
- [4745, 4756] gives 216.3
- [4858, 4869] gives 184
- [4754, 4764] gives 220.1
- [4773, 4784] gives 225.5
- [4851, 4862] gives 212.1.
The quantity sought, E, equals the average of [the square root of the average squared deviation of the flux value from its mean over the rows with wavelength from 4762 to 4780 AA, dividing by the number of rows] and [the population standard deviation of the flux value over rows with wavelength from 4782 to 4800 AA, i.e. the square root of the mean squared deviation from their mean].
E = 6.8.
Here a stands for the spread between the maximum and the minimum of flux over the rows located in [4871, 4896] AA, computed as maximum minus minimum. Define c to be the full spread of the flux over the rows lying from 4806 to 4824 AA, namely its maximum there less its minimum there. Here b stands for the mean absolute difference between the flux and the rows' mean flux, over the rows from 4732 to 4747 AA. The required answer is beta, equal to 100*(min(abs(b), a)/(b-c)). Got -85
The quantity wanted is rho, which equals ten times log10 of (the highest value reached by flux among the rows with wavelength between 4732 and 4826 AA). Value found 23.6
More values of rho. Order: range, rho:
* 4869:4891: 23.5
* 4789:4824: 23.6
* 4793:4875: 23.6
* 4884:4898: 23.2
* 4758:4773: 23.4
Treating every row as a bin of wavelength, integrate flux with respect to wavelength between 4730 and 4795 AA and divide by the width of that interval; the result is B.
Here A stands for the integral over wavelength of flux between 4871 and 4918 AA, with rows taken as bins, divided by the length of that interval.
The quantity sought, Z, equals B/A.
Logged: 1.01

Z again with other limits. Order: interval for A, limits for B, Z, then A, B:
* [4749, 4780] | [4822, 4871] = 0.98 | 210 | 206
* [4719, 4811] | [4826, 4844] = 1.04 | 212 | 220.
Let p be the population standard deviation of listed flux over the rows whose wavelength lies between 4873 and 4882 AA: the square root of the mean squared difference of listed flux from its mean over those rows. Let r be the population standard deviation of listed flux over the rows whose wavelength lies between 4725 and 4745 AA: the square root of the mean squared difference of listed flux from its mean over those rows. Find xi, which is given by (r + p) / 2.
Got 9.5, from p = 9.0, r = 10.0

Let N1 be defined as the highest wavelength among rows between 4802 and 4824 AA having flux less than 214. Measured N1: 4814.12 AA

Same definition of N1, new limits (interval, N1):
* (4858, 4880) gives 4876.60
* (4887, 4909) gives 4899.11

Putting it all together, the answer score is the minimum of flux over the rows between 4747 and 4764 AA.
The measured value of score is 208.7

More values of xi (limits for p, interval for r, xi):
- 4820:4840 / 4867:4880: 10.6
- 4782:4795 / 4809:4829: 4.2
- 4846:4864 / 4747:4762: 11.7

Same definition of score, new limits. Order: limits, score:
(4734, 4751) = 200.4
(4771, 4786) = 205.2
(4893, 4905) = 205.6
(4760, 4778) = 191.5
